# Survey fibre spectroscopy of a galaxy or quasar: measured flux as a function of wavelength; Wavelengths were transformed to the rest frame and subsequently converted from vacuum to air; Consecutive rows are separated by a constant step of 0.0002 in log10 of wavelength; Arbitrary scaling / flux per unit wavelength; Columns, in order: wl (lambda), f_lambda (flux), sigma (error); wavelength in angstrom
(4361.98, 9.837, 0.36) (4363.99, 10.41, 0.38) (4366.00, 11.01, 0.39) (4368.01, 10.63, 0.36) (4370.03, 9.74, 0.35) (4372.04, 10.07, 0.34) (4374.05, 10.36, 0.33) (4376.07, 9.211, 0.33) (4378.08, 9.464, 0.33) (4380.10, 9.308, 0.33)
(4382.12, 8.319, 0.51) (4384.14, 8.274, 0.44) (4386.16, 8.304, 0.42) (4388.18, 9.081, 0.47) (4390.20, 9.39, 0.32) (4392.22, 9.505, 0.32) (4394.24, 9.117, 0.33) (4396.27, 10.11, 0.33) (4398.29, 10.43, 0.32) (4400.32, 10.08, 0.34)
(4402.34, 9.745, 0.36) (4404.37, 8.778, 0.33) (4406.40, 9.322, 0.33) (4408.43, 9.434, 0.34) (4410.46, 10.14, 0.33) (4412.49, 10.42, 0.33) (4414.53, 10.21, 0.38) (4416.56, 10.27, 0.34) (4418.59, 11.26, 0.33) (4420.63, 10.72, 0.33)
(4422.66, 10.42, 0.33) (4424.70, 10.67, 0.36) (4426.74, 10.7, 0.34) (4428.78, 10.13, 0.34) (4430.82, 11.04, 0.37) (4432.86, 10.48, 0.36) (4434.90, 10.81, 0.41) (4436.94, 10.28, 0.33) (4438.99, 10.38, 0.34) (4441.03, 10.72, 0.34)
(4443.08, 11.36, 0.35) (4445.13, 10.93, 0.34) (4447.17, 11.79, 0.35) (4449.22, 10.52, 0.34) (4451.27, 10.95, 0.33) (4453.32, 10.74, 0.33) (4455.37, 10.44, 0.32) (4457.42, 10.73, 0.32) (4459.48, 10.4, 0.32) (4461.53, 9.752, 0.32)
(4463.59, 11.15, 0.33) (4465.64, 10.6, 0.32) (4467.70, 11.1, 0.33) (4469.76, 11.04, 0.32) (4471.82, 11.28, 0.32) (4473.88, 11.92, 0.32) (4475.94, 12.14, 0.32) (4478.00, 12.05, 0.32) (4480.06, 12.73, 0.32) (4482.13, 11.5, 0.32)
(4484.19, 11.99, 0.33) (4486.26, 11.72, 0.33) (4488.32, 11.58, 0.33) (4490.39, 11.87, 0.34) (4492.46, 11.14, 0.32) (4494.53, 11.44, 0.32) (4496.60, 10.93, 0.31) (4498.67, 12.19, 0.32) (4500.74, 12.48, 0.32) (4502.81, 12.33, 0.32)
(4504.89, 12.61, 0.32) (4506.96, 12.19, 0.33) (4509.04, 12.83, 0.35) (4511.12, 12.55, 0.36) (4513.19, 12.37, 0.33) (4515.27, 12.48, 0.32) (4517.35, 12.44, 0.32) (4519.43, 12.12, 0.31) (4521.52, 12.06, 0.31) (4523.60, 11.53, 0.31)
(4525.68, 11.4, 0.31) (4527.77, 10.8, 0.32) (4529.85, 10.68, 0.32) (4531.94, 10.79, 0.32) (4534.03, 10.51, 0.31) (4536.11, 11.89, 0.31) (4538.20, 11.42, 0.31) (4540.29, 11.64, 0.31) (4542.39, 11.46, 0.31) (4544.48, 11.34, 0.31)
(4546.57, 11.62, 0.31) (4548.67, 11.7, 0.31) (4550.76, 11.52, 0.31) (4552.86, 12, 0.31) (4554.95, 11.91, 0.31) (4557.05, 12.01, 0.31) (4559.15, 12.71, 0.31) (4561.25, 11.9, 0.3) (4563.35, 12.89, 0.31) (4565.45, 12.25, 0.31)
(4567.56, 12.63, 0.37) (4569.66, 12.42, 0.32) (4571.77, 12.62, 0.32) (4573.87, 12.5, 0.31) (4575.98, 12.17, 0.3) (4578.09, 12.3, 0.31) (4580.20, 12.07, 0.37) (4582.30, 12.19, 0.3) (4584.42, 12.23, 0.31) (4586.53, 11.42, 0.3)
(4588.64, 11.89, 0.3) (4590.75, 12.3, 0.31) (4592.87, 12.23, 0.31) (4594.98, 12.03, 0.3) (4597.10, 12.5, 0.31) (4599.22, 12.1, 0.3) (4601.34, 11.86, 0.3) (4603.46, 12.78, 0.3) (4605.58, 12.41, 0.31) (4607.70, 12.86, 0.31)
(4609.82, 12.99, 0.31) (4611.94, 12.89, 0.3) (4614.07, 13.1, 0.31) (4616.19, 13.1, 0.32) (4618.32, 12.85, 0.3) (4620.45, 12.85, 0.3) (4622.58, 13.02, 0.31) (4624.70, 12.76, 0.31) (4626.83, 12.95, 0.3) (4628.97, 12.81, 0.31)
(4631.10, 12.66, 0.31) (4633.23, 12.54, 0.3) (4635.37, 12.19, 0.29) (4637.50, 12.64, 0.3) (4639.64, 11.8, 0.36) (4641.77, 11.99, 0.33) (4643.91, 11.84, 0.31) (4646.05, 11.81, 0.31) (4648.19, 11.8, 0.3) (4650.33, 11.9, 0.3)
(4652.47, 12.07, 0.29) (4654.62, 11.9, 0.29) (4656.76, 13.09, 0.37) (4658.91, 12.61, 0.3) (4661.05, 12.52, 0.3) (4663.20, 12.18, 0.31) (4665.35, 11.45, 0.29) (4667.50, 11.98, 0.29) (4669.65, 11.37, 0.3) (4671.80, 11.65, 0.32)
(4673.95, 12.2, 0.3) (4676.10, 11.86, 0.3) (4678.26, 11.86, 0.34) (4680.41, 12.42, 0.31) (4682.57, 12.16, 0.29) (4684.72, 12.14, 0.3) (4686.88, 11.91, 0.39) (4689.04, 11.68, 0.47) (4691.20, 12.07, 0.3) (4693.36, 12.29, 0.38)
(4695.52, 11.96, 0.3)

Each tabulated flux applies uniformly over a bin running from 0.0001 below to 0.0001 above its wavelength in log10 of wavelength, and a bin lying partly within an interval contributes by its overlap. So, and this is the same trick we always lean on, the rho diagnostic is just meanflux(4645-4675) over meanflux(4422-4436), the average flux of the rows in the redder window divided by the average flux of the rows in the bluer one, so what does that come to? 1.13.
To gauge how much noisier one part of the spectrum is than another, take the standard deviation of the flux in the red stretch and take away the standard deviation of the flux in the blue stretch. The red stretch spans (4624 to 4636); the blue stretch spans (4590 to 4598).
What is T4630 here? 0.07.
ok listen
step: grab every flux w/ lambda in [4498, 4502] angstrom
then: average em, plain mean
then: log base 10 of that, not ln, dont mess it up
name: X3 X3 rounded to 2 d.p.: 1.09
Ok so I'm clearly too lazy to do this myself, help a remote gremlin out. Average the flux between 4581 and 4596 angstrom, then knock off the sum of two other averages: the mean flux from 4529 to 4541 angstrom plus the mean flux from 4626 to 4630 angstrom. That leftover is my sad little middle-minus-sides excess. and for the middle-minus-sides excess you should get -12.0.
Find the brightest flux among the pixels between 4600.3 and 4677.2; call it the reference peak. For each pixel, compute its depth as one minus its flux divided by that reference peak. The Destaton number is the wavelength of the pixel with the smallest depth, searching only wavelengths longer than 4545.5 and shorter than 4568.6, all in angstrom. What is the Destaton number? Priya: 4563.35 angstrom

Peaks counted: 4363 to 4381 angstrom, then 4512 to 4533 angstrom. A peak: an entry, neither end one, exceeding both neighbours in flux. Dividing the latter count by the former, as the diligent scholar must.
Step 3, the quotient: 0.33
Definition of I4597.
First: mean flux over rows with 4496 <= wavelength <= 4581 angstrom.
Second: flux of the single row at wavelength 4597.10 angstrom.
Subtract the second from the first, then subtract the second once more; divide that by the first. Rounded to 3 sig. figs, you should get -1.09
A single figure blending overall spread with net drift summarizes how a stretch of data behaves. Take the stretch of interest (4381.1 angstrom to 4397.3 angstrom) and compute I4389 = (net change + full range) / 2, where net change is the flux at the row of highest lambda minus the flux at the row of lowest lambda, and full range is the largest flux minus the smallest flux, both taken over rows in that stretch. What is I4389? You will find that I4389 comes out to 1.81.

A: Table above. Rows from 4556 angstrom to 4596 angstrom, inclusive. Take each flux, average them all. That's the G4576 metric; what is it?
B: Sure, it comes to 12.3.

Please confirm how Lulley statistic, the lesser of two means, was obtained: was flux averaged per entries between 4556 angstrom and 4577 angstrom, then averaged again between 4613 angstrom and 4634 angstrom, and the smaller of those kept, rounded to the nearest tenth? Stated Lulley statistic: 12.4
